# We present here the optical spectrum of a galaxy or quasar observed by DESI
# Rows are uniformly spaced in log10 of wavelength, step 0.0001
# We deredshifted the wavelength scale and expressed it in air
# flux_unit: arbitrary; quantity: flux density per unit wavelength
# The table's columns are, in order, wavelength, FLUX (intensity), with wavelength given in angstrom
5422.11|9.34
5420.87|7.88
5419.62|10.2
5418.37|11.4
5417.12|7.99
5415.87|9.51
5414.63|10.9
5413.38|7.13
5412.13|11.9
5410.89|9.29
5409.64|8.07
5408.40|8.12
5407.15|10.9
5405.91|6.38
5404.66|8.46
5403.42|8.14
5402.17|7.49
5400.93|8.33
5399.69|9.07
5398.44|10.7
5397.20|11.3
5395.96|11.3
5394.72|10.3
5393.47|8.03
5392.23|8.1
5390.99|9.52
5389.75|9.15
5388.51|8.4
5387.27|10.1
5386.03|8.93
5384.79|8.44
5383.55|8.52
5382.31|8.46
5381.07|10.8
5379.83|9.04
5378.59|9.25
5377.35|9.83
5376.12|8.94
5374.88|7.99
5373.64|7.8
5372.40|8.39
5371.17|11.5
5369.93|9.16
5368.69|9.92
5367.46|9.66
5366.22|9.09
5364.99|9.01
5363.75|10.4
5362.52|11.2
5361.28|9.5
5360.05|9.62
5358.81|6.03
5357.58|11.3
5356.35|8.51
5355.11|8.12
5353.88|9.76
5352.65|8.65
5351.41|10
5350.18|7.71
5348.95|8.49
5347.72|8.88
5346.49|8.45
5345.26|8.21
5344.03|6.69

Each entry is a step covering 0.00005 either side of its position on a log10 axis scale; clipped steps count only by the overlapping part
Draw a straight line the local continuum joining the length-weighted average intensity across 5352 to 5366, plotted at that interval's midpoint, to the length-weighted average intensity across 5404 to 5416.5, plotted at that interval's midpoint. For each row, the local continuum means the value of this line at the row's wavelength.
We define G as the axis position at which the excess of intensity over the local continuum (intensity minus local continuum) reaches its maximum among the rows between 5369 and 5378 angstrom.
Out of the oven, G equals 5371.17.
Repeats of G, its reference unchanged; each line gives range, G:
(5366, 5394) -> 5371.17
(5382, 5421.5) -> 5412.13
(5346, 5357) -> 5351.41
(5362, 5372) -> 5371.17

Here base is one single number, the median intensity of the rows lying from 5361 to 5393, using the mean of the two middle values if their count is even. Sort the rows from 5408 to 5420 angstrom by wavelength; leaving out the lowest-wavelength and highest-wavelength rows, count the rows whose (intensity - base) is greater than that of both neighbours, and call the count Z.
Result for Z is 3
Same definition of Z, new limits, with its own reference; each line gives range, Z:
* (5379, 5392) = 3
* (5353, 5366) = 3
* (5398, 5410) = 2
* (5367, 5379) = 3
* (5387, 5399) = 1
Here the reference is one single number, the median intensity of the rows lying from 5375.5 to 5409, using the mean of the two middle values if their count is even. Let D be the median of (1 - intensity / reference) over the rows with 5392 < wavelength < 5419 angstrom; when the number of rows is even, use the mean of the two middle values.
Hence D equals 0.020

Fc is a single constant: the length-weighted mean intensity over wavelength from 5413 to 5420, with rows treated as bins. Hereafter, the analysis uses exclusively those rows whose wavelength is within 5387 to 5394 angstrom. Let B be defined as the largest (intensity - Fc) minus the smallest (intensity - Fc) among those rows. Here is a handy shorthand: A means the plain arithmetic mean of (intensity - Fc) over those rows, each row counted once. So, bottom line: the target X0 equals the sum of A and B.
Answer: 1.38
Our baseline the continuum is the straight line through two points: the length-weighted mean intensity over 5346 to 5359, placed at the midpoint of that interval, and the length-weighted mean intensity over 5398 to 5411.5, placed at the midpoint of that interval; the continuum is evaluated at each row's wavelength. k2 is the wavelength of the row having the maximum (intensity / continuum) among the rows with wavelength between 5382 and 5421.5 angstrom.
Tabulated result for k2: 5412.13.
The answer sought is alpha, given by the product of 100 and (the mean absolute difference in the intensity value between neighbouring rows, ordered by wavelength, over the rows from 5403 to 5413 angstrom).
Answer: 194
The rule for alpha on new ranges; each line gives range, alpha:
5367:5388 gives 99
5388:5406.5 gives 91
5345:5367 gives 143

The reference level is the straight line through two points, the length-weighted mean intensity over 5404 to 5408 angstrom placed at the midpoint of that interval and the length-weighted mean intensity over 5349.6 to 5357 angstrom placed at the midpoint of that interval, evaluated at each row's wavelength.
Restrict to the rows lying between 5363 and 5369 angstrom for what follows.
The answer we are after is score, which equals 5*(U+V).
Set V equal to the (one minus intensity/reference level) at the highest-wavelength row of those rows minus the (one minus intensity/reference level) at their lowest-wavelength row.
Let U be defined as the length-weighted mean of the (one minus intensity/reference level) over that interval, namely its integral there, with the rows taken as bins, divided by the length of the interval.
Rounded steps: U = -0.10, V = 0.052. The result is -0.3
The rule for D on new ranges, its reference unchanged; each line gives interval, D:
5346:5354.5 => 0.032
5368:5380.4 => -0.018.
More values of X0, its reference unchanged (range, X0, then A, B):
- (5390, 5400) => 3.48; 0.21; 3.3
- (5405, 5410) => 3.31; -1.21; 4.5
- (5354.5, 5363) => 4.88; -0.39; 5.3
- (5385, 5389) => 1.27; -0.43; 1.7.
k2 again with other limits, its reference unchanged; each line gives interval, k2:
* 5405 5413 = 5412.13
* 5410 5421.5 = 5412.13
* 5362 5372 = 5371.17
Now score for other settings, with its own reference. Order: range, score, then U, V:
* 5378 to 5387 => -0.1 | -0.05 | 0.033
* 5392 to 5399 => -2.4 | -0.17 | -0.306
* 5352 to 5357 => 0.1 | 0.00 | 0.014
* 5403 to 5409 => 0.1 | 0.02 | 0.000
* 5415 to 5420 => -1.2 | -0.16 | -0.084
